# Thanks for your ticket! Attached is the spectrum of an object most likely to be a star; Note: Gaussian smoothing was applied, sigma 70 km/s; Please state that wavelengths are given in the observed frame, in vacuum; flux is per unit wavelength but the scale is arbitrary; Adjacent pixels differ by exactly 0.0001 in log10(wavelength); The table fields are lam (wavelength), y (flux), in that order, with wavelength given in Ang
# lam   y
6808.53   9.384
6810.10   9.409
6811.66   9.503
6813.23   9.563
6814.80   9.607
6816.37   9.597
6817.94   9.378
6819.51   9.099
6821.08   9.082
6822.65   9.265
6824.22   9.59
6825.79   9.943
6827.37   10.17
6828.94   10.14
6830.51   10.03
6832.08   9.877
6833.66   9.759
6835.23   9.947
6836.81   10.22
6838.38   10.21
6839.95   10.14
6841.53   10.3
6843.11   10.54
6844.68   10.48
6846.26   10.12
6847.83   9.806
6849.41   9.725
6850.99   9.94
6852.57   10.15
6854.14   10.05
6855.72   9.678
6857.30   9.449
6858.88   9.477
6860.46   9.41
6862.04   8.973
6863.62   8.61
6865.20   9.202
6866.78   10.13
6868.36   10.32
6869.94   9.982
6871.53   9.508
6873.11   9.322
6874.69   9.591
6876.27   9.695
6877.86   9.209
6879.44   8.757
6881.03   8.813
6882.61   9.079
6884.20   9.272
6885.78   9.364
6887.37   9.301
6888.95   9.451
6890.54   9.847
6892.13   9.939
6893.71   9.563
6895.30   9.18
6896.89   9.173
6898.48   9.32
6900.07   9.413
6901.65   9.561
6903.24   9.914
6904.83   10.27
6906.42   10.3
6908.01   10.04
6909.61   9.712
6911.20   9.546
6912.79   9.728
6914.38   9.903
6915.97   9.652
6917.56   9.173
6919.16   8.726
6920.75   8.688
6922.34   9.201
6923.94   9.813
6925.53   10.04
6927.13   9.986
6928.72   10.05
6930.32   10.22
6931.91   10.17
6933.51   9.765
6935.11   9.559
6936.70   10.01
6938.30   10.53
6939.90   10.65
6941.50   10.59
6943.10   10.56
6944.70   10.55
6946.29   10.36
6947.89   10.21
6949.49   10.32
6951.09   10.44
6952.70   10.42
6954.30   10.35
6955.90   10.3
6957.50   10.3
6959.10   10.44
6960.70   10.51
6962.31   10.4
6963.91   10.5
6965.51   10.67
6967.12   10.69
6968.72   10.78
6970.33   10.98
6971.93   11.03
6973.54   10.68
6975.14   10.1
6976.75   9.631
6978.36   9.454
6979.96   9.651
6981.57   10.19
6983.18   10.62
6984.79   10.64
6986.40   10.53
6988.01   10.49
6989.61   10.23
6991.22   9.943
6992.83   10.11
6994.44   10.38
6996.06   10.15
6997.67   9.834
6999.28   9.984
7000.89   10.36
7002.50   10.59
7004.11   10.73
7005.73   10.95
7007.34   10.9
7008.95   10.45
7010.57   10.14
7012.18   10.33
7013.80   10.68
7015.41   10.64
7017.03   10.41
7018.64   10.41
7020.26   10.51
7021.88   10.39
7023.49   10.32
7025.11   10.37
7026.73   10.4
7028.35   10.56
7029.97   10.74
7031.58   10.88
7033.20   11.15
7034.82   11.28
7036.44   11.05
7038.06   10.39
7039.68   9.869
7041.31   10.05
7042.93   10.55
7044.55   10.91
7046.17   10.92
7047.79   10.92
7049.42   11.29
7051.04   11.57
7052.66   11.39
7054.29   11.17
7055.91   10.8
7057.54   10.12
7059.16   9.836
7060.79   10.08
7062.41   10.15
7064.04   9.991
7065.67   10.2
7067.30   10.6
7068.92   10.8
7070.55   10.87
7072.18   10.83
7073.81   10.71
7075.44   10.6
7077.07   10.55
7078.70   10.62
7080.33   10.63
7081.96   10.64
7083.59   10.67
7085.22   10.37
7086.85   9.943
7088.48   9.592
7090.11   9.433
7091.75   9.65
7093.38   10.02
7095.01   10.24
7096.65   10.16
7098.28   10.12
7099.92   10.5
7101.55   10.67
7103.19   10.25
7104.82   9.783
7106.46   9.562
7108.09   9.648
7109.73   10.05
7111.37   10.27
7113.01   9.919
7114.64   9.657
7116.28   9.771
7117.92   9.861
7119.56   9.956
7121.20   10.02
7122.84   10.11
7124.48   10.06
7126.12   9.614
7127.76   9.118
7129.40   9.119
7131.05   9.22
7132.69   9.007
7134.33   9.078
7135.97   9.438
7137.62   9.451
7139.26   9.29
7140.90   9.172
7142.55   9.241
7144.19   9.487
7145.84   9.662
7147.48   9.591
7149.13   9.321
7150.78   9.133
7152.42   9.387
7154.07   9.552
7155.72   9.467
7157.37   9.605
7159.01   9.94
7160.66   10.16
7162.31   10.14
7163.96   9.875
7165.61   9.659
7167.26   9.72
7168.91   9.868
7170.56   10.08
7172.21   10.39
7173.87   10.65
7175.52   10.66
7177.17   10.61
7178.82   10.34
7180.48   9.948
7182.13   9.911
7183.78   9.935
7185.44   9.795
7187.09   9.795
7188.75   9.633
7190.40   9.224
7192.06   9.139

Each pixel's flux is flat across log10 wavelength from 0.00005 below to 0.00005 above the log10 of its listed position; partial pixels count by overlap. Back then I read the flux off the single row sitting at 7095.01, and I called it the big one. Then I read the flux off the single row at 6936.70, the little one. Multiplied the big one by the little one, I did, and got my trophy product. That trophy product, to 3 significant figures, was 103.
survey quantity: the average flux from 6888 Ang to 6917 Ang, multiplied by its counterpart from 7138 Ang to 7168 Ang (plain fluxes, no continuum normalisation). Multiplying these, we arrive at 93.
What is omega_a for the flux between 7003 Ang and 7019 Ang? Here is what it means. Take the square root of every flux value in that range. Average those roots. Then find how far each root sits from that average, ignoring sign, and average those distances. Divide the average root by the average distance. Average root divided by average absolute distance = 98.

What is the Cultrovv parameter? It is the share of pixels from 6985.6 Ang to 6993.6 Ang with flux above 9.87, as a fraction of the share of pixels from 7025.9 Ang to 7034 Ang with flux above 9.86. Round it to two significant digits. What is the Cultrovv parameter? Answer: 1.0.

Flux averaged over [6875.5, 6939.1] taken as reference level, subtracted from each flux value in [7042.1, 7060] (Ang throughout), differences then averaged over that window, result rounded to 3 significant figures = 1.26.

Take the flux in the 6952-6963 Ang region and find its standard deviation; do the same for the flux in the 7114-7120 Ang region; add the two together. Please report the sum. 0.2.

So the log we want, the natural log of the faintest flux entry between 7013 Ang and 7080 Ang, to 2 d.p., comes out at 2.29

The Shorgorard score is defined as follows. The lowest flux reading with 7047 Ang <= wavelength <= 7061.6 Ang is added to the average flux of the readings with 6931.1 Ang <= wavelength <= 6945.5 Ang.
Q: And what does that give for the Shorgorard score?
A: 20.1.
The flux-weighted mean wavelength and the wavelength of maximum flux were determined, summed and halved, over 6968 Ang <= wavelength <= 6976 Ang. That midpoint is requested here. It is 6971.9 Ang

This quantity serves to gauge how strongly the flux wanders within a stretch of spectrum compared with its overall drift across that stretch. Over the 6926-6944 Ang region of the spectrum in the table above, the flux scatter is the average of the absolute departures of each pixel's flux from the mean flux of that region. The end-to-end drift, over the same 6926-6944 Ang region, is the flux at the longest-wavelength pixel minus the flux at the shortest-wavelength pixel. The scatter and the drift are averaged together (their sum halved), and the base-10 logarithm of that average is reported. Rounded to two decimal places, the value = -0.36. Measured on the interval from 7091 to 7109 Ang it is -0.84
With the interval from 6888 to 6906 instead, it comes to -0.26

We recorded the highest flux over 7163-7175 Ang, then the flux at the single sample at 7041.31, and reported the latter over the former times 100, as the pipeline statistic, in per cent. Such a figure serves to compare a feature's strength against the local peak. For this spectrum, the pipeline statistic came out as 94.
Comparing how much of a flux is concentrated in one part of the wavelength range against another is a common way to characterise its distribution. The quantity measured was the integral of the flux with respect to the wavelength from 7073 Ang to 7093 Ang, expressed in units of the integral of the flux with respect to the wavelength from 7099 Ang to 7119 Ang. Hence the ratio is 1.03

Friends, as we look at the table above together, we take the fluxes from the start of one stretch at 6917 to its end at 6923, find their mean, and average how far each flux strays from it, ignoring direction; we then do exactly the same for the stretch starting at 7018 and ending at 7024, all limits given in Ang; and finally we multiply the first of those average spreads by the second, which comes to 0.0126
